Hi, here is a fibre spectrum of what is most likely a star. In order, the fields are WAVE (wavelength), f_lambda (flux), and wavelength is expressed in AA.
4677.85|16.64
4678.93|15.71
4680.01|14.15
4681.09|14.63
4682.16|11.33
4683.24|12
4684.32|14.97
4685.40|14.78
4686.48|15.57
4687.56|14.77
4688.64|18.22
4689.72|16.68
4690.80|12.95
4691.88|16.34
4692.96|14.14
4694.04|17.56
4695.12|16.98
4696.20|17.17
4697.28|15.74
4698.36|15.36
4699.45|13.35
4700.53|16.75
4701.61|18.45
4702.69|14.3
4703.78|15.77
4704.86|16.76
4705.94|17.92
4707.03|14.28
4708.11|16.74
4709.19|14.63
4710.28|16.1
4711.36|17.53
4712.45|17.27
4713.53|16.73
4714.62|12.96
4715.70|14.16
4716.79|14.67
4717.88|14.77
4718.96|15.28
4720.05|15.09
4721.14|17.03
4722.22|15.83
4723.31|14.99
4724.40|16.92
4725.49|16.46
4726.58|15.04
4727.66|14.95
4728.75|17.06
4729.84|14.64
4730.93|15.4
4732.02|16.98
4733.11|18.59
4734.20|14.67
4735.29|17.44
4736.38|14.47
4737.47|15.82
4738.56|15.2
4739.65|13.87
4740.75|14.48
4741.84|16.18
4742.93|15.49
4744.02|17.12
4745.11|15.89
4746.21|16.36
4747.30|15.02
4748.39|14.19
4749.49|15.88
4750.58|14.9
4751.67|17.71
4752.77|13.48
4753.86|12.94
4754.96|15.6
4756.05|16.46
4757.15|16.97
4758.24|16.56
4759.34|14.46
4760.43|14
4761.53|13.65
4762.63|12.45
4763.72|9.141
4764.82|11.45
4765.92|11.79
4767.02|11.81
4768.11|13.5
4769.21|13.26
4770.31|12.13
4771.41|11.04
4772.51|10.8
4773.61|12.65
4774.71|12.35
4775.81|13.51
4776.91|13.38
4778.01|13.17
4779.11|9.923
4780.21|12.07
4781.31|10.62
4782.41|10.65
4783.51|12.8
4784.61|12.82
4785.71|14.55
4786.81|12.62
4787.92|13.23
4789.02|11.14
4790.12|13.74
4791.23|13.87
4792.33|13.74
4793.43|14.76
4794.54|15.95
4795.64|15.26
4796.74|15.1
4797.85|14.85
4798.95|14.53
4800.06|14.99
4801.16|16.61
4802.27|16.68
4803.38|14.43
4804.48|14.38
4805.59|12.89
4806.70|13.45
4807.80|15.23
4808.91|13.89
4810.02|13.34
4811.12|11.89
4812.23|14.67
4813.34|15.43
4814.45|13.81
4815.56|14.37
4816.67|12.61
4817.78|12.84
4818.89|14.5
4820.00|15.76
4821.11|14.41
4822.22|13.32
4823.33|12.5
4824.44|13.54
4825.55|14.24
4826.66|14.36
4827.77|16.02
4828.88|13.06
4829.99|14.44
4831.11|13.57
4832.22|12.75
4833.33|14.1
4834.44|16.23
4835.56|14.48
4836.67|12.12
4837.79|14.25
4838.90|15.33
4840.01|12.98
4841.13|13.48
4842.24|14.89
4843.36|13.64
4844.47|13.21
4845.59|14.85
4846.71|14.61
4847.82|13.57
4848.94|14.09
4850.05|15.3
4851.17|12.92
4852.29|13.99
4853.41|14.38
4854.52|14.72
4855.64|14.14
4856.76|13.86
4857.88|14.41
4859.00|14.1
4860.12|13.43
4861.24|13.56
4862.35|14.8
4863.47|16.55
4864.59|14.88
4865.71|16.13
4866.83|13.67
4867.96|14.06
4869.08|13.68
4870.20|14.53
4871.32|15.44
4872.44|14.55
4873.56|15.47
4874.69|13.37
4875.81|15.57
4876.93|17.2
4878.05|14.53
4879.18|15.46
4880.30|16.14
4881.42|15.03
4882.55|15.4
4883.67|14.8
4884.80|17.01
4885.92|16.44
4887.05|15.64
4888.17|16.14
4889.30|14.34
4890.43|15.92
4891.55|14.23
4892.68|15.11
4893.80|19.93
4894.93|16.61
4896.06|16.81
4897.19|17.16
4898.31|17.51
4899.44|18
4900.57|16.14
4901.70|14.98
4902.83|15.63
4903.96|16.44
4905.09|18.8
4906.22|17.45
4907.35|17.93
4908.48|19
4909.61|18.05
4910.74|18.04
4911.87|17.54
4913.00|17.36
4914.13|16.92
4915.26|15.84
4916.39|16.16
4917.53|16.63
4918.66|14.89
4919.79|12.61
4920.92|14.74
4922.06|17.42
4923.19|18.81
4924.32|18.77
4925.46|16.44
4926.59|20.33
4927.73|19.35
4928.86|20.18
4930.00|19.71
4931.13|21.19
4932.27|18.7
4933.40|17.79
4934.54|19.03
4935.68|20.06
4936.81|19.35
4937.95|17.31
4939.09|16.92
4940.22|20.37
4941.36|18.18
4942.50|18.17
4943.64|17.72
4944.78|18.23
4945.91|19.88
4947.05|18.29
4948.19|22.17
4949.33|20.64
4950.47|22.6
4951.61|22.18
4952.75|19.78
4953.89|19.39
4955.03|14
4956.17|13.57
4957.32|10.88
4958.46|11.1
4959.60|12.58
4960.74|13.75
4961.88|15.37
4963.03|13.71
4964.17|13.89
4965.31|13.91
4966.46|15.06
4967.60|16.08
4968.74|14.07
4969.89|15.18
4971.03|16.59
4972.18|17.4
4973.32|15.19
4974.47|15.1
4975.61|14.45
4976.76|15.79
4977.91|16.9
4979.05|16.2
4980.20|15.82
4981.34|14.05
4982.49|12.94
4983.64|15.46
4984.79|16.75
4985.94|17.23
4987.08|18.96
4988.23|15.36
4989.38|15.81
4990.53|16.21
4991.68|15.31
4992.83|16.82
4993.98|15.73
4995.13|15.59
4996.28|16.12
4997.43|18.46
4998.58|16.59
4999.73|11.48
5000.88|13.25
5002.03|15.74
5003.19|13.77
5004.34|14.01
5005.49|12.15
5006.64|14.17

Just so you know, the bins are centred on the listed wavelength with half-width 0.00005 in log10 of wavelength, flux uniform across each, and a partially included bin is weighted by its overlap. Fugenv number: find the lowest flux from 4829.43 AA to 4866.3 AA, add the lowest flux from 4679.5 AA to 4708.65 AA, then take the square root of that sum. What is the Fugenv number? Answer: 4.84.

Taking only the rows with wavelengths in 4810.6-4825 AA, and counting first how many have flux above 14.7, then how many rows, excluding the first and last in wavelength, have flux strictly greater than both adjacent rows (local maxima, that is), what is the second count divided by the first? 1.50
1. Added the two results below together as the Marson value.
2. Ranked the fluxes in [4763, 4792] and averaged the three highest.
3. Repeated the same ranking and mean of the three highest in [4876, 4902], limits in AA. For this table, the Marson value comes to 33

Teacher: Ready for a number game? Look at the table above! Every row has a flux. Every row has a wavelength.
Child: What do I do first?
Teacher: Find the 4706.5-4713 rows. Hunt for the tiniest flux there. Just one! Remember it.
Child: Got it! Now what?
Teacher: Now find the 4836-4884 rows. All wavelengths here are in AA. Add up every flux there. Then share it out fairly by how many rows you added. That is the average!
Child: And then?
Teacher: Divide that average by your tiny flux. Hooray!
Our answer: 1.01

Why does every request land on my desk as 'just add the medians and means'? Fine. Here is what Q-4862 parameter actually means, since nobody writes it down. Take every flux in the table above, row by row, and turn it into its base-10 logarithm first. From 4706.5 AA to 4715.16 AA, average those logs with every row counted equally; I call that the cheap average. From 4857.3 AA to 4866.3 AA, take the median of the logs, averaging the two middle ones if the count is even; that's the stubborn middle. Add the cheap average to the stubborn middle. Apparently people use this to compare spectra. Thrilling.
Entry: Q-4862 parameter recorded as 2.36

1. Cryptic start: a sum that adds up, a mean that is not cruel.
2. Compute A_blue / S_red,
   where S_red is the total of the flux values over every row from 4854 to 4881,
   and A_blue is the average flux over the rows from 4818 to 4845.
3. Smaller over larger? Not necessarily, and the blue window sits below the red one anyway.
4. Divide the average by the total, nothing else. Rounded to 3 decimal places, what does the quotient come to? 0.040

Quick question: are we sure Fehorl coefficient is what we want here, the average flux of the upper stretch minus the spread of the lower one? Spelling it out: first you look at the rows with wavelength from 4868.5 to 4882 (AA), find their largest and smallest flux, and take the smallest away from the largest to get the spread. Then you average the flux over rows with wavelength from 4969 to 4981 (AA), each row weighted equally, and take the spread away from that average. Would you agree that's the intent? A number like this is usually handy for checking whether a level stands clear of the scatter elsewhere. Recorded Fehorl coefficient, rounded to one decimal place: 12.0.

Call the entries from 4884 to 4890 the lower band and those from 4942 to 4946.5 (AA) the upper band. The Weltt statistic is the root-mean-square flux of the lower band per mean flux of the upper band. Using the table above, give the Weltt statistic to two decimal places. 0.86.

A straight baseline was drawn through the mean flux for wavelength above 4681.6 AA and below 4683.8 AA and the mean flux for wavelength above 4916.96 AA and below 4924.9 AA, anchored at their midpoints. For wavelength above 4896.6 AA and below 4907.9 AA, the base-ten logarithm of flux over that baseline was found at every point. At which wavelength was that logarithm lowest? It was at 4901.70 AA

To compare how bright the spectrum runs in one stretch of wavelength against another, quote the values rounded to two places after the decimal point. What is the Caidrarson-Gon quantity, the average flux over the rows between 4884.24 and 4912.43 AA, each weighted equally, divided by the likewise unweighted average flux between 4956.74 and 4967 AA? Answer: 1.26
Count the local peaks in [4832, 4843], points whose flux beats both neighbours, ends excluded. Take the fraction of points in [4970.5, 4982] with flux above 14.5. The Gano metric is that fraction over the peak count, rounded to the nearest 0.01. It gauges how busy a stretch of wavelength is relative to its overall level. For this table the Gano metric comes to 0.40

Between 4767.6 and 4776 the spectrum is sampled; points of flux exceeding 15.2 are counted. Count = 0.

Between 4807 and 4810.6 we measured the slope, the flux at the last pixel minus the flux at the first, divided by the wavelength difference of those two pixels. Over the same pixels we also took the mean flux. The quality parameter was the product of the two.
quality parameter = -12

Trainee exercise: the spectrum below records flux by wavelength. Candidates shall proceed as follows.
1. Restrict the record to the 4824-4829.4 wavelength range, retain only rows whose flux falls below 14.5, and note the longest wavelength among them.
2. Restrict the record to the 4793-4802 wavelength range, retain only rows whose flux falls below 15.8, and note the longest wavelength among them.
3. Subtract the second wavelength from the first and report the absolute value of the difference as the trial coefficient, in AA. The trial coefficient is 28.8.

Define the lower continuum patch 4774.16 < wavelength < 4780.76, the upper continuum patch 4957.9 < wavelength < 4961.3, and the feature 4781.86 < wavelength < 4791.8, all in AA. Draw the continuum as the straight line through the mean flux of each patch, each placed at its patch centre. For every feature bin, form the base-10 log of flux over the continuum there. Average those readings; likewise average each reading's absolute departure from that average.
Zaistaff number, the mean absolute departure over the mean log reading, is 2.5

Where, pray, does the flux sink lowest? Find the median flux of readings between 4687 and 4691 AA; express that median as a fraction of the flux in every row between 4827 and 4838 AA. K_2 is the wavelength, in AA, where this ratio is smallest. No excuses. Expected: 4834.44 AA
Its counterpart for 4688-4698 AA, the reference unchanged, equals 4688.64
